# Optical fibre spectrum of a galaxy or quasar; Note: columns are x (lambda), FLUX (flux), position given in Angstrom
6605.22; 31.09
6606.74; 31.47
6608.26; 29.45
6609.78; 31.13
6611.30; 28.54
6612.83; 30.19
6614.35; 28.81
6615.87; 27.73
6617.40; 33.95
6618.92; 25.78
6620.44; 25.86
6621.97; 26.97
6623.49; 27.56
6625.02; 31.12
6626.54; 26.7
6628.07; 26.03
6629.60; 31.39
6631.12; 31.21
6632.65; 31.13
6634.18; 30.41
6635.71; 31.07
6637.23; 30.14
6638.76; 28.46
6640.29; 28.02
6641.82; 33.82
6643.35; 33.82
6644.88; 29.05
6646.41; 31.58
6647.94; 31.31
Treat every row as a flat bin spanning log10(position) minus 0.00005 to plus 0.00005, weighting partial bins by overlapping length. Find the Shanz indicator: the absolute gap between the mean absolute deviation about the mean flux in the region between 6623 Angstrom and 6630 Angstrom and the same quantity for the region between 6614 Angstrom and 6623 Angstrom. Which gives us 0.0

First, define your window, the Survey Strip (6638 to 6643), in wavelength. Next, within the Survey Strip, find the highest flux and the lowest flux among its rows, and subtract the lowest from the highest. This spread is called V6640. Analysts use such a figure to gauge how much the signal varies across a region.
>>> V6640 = 5.8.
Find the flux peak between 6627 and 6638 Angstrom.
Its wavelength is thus 6629.60 Angstrom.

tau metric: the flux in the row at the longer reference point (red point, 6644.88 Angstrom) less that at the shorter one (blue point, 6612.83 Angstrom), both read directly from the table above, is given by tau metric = -1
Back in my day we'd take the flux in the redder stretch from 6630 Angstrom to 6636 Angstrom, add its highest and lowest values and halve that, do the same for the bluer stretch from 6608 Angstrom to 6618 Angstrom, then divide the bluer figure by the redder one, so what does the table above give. 1.001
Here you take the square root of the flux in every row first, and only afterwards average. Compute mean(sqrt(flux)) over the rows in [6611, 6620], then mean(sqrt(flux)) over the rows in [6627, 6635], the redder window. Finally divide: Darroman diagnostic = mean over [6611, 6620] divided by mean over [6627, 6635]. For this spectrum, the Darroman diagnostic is 0.99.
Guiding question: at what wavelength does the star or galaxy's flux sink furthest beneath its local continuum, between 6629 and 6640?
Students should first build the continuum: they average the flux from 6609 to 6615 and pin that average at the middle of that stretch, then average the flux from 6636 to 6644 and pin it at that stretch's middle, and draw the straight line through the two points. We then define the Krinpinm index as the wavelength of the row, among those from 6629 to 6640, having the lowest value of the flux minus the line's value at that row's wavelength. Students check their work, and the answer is 6638.76 Angstrom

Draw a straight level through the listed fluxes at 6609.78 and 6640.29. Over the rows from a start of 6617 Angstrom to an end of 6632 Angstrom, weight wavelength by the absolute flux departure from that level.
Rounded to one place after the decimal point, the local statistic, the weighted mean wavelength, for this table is 6623.4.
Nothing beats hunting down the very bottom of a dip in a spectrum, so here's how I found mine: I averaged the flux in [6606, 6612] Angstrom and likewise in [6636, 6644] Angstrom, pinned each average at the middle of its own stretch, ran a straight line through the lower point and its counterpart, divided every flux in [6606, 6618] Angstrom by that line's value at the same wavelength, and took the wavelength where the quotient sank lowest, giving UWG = 6615.87 Angstrom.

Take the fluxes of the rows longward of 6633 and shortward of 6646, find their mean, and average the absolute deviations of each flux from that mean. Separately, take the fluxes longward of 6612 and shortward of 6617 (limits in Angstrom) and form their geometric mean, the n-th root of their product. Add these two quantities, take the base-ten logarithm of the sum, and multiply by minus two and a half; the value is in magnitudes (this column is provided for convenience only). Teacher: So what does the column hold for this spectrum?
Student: -3.72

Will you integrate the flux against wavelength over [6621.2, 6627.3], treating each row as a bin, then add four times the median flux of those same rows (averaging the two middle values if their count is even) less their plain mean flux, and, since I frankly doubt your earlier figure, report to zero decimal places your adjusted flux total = 252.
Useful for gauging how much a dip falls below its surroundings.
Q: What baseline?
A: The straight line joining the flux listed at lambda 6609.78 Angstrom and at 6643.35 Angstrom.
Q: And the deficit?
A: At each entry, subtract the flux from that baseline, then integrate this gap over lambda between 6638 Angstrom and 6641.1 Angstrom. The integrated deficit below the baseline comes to 16.1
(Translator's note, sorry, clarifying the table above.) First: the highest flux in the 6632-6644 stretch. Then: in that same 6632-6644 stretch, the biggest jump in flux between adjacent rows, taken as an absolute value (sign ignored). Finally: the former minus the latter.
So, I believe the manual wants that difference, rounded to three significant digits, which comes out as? 28.0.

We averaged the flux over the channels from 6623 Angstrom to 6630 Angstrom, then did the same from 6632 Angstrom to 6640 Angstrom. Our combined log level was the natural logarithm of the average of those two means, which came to 3.38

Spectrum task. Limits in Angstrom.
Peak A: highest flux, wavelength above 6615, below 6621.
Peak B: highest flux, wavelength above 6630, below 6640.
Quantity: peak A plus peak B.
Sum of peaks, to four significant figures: 65.16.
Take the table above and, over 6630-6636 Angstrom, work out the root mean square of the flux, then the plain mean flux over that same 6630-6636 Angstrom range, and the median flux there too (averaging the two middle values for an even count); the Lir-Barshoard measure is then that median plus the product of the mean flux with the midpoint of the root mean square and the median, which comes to 992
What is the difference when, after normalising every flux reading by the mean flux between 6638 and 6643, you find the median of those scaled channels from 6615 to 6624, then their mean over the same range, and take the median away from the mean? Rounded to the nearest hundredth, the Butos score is 0.02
